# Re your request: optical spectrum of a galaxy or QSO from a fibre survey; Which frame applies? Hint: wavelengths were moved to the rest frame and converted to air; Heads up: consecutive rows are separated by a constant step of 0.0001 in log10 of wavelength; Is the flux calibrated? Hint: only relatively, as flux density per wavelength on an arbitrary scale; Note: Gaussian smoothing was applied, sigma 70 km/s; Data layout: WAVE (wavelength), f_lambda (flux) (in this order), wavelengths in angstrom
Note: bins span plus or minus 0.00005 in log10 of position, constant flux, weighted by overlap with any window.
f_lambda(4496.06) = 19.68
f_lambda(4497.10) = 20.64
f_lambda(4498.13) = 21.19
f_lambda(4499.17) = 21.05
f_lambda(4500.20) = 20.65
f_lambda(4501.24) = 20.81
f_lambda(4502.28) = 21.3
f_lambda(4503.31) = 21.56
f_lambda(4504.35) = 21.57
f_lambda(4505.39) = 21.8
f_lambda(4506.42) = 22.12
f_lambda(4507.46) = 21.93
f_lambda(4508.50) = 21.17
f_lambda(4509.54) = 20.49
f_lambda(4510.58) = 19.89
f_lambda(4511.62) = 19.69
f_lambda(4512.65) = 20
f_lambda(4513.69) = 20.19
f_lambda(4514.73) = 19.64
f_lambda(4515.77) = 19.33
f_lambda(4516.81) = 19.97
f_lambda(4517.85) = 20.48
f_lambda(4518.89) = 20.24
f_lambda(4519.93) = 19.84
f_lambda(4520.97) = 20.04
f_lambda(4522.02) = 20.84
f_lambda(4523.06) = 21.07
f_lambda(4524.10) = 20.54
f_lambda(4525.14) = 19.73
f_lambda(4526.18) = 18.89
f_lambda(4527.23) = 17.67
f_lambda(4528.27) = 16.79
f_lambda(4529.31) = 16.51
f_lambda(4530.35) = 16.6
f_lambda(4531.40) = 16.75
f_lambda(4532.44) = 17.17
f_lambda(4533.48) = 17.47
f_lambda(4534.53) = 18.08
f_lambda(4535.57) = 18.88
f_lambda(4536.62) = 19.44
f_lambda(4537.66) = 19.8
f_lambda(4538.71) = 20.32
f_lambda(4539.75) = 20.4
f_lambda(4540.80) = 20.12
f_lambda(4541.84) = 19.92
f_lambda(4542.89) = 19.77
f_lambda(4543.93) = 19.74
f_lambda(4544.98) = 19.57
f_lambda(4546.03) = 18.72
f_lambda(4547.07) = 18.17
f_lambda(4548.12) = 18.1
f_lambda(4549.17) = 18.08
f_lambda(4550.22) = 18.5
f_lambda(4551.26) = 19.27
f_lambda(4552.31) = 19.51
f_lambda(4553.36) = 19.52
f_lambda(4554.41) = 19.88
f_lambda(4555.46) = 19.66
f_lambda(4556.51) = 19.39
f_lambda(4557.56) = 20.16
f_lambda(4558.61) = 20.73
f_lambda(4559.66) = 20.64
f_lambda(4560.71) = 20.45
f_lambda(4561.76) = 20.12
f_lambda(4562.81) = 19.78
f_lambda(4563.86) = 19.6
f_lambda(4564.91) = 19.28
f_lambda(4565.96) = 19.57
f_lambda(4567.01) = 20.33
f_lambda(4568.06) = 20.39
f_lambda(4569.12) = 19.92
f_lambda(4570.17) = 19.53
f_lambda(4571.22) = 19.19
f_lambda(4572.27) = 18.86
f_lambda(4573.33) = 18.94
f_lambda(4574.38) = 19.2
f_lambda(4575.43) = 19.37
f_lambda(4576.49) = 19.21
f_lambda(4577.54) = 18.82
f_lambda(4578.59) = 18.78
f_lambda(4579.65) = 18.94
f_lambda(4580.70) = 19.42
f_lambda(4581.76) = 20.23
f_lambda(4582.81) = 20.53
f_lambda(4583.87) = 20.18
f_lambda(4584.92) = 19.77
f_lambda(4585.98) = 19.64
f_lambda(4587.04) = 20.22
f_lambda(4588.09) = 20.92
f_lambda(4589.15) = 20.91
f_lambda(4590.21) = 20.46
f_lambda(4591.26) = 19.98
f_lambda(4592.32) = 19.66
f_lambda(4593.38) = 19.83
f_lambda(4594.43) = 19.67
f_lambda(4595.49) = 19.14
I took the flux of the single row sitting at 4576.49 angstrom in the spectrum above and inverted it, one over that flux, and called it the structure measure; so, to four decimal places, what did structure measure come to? 0.0521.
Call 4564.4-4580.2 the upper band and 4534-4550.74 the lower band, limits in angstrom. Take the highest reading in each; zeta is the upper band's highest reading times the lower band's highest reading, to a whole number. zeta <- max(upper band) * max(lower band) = 416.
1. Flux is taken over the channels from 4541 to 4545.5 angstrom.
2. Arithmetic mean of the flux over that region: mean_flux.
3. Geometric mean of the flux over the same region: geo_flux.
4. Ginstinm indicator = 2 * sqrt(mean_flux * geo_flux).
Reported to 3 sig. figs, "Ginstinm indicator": 39.5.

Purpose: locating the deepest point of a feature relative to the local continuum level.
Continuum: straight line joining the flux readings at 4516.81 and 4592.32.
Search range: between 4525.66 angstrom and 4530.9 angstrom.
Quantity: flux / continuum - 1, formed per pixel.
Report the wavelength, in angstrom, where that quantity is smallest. 4529.31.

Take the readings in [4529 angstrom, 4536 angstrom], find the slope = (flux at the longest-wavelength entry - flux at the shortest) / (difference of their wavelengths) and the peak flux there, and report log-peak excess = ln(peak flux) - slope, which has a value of 2.56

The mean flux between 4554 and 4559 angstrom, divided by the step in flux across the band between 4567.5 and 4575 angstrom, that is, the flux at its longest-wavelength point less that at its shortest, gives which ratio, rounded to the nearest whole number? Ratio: -17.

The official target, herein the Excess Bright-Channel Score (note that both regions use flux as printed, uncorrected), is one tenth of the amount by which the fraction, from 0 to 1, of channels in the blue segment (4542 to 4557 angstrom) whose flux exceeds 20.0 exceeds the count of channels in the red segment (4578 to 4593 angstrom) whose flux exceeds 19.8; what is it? -0.8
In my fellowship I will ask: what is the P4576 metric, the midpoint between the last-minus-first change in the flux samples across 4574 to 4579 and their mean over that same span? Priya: 9.3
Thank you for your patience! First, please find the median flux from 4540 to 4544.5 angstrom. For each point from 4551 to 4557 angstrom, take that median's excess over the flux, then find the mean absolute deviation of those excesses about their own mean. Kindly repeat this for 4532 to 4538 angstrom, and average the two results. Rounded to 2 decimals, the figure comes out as 0.53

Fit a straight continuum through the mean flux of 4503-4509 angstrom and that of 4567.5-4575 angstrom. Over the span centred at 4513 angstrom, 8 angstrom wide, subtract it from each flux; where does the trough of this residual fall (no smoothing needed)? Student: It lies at 4515.77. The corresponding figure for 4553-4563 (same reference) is 4556.51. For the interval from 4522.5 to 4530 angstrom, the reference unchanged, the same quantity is 4529.31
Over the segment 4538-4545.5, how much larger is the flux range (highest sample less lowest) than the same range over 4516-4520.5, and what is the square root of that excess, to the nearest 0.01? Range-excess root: 0.44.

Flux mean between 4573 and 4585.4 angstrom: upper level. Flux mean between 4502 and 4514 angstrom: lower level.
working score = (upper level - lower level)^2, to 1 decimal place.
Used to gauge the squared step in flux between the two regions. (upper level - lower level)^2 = 2.3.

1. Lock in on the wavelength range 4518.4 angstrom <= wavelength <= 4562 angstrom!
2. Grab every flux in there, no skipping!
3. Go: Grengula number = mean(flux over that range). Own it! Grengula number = 19.2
